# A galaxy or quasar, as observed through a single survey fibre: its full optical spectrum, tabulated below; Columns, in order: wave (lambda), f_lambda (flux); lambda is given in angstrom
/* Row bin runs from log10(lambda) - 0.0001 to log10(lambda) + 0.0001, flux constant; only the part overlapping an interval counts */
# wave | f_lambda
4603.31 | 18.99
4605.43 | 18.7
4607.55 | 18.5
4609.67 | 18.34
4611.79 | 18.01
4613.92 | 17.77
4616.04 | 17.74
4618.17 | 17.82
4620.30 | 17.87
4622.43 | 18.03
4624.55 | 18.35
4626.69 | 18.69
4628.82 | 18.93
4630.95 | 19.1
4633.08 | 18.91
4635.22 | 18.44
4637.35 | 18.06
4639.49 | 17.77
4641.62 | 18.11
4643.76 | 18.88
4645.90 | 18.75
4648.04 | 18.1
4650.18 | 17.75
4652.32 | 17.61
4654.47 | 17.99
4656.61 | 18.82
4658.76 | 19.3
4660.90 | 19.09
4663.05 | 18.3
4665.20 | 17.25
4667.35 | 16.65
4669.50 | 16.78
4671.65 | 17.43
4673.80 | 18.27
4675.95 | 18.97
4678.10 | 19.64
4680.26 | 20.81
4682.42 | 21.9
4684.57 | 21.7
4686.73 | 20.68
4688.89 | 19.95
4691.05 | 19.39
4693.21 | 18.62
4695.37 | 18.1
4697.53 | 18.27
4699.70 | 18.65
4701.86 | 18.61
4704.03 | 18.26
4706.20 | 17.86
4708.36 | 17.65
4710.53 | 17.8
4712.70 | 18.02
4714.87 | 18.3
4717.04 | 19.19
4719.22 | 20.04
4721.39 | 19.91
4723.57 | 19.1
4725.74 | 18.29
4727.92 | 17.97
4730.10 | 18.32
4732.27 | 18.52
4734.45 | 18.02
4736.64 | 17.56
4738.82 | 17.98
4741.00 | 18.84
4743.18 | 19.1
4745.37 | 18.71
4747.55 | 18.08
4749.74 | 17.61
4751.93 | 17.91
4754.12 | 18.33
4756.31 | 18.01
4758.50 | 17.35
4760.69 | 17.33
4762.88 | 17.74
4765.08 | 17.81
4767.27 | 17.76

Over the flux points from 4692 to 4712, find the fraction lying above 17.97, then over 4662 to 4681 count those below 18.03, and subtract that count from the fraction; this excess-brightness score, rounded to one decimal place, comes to -3.3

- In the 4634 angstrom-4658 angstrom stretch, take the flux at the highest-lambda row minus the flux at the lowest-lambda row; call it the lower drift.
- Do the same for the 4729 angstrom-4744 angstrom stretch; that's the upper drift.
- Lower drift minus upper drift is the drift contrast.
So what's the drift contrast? -0.4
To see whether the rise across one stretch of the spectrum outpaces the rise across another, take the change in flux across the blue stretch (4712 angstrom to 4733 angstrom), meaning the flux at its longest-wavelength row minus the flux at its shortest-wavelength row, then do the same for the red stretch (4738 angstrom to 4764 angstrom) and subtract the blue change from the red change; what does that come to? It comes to -0.7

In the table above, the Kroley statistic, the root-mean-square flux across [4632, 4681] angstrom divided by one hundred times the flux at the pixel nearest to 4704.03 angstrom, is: 0.0101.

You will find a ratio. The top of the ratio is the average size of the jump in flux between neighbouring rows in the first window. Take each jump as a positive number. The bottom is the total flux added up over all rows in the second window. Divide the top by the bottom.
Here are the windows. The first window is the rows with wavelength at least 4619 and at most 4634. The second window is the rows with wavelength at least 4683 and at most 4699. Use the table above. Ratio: 0.0017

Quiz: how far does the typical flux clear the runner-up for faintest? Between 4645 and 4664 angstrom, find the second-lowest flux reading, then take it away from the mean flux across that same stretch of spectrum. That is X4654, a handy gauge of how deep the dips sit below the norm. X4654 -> 0.66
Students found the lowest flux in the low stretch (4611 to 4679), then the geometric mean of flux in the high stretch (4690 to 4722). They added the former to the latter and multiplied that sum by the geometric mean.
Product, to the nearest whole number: 654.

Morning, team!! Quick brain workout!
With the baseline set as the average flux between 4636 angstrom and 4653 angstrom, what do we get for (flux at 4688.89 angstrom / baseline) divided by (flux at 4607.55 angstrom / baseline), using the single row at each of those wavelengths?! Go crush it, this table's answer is 1.08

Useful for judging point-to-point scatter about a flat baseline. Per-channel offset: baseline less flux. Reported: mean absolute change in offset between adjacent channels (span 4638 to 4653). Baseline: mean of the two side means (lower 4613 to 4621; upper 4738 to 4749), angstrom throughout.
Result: 0.40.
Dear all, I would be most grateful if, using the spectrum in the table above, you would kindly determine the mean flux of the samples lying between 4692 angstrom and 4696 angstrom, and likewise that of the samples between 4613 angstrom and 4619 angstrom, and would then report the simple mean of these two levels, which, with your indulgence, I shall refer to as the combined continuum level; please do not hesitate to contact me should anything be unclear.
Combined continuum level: 18.1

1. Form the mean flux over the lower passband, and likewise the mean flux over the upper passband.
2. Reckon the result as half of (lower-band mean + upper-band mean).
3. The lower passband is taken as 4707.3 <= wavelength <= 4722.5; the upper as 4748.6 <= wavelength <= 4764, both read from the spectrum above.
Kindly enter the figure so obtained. 18.2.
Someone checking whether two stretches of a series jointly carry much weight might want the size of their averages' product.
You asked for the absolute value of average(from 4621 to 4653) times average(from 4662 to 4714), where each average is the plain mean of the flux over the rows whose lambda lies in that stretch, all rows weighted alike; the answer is 344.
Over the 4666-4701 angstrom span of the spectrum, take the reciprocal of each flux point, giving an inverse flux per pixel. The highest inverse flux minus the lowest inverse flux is 0.014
